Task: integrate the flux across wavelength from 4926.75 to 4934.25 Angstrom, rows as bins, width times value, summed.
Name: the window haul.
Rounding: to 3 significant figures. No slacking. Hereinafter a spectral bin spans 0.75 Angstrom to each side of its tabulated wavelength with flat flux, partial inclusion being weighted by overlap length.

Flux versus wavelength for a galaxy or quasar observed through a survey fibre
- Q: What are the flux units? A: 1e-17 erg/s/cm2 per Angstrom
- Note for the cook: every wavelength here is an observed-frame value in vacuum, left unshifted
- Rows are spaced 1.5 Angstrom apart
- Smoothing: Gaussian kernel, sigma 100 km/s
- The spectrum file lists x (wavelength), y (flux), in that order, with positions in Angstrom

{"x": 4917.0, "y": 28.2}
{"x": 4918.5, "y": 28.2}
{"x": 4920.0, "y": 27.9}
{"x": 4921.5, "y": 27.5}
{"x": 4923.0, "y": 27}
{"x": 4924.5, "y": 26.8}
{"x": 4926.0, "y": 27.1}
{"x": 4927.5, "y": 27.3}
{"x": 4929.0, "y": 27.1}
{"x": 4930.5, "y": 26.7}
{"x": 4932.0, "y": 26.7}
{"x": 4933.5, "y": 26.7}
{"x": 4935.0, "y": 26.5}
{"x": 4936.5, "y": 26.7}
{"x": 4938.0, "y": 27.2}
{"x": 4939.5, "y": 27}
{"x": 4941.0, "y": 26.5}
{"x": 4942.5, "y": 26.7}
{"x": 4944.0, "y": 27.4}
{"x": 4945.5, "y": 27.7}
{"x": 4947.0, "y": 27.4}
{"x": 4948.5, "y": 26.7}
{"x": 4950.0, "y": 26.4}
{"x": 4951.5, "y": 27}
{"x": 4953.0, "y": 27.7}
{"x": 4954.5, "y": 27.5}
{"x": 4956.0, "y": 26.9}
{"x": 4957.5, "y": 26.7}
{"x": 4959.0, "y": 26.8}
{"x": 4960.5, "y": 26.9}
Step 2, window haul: 202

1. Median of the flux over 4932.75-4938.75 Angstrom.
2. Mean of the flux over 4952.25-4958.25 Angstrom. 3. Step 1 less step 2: -0.5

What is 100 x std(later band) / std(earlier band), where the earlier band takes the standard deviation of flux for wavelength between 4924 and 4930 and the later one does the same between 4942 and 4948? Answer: 206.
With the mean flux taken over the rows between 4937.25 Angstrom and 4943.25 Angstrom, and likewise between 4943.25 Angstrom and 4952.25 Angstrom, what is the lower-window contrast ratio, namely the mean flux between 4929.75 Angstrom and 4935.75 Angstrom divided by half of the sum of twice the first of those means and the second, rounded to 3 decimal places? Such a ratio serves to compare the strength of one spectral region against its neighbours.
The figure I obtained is 0.660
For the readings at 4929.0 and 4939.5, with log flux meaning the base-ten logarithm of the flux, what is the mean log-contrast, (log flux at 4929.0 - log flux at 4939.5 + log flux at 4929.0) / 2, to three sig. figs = 0.717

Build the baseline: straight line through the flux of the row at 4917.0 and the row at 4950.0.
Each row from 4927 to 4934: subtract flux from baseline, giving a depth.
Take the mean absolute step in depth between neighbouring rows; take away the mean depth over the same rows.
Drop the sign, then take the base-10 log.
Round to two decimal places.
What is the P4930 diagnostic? -0.38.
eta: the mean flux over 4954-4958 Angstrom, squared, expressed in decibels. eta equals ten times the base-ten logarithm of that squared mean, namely 28.6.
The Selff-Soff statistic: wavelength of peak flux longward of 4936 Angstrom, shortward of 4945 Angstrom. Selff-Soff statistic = 4944.0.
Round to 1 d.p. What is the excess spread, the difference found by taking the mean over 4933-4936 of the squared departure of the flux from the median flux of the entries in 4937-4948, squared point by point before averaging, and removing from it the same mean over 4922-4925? 0.3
